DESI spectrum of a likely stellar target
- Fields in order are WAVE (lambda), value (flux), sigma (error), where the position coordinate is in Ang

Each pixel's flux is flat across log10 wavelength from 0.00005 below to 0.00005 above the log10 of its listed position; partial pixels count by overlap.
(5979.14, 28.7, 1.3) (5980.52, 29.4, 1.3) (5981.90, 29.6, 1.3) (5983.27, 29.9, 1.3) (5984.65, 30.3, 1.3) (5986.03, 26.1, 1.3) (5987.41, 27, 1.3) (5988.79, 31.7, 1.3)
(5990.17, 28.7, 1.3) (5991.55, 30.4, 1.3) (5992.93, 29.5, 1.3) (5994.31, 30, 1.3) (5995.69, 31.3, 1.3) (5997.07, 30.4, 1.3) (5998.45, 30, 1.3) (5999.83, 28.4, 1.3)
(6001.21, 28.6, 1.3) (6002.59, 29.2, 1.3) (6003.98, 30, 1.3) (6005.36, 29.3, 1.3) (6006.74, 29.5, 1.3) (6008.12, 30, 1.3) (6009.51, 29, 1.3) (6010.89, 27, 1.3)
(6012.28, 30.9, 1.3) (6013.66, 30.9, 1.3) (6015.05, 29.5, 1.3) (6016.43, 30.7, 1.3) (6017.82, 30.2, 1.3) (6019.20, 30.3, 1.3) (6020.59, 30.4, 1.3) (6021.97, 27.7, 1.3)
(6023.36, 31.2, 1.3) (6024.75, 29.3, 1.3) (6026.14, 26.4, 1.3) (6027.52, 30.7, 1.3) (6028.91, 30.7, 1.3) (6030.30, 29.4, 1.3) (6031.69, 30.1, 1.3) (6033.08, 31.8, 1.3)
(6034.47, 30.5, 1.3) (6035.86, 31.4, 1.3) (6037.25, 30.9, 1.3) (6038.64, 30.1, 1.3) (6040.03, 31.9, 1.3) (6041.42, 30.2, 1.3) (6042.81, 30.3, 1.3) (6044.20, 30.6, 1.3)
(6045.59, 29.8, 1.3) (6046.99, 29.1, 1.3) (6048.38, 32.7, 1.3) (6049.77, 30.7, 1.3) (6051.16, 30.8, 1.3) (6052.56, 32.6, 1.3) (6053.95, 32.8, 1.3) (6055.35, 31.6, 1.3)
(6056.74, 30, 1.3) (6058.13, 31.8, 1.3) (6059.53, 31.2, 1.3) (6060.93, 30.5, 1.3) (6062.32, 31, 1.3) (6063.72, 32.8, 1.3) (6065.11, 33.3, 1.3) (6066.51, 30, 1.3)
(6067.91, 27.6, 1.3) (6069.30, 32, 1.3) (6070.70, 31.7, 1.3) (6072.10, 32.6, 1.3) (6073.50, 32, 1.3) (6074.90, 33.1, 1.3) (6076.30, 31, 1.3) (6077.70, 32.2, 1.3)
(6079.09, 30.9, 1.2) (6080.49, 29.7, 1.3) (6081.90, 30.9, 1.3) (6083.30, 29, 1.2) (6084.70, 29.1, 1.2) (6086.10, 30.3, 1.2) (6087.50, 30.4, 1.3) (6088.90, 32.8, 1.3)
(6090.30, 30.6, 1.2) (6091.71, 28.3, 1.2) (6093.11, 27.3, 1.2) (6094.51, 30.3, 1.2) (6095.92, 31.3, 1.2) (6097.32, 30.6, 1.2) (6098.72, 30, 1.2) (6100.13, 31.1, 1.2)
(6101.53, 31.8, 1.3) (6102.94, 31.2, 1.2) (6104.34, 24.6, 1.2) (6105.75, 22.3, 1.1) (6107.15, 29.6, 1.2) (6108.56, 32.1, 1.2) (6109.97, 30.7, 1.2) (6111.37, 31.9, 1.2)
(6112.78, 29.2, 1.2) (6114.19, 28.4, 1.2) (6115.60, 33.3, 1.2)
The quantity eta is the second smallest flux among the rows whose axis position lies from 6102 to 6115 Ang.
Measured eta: 24.6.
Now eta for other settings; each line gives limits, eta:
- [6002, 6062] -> 27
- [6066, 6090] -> 29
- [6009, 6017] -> 29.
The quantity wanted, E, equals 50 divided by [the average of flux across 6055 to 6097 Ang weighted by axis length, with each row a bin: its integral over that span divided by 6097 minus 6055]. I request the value 1.62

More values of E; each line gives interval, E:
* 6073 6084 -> 1.61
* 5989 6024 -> 1.68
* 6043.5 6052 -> 1.63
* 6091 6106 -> 1.71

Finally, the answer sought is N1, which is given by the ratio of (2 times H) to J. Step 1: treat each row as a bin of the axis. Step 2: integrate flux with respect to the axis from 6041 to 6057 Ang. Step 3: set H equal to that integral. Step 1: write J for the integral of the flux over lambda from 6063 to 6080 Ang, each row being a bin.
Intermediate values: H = 496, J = 537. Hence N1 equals 1.85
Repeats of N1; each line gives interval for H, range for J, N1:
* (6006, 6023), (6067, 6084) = 1.91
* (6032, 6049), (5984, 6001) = 2.09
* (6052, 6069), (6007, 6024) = 2.10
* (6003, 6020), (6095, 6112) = 2.00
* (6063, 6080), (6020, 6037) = 2.11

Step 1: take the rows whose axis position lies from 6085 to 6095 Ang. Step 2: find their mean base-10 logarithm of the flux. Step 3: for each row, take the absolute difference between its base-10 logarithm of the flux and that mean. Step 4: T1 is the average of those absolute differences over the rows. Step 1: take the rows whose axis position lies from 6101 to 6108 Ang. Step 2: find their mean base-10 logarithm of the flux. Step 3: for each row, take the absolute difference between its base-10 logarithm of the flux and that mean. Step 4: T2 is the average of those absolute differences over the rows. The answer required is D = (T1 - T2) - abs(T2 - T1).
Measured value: -0.078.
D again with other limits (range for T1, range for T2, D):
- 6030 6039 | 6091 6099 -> -0.018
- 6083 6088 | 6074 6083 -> -0.006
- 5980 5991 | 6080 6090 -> 0.000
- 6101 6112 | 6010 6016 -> 0.000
